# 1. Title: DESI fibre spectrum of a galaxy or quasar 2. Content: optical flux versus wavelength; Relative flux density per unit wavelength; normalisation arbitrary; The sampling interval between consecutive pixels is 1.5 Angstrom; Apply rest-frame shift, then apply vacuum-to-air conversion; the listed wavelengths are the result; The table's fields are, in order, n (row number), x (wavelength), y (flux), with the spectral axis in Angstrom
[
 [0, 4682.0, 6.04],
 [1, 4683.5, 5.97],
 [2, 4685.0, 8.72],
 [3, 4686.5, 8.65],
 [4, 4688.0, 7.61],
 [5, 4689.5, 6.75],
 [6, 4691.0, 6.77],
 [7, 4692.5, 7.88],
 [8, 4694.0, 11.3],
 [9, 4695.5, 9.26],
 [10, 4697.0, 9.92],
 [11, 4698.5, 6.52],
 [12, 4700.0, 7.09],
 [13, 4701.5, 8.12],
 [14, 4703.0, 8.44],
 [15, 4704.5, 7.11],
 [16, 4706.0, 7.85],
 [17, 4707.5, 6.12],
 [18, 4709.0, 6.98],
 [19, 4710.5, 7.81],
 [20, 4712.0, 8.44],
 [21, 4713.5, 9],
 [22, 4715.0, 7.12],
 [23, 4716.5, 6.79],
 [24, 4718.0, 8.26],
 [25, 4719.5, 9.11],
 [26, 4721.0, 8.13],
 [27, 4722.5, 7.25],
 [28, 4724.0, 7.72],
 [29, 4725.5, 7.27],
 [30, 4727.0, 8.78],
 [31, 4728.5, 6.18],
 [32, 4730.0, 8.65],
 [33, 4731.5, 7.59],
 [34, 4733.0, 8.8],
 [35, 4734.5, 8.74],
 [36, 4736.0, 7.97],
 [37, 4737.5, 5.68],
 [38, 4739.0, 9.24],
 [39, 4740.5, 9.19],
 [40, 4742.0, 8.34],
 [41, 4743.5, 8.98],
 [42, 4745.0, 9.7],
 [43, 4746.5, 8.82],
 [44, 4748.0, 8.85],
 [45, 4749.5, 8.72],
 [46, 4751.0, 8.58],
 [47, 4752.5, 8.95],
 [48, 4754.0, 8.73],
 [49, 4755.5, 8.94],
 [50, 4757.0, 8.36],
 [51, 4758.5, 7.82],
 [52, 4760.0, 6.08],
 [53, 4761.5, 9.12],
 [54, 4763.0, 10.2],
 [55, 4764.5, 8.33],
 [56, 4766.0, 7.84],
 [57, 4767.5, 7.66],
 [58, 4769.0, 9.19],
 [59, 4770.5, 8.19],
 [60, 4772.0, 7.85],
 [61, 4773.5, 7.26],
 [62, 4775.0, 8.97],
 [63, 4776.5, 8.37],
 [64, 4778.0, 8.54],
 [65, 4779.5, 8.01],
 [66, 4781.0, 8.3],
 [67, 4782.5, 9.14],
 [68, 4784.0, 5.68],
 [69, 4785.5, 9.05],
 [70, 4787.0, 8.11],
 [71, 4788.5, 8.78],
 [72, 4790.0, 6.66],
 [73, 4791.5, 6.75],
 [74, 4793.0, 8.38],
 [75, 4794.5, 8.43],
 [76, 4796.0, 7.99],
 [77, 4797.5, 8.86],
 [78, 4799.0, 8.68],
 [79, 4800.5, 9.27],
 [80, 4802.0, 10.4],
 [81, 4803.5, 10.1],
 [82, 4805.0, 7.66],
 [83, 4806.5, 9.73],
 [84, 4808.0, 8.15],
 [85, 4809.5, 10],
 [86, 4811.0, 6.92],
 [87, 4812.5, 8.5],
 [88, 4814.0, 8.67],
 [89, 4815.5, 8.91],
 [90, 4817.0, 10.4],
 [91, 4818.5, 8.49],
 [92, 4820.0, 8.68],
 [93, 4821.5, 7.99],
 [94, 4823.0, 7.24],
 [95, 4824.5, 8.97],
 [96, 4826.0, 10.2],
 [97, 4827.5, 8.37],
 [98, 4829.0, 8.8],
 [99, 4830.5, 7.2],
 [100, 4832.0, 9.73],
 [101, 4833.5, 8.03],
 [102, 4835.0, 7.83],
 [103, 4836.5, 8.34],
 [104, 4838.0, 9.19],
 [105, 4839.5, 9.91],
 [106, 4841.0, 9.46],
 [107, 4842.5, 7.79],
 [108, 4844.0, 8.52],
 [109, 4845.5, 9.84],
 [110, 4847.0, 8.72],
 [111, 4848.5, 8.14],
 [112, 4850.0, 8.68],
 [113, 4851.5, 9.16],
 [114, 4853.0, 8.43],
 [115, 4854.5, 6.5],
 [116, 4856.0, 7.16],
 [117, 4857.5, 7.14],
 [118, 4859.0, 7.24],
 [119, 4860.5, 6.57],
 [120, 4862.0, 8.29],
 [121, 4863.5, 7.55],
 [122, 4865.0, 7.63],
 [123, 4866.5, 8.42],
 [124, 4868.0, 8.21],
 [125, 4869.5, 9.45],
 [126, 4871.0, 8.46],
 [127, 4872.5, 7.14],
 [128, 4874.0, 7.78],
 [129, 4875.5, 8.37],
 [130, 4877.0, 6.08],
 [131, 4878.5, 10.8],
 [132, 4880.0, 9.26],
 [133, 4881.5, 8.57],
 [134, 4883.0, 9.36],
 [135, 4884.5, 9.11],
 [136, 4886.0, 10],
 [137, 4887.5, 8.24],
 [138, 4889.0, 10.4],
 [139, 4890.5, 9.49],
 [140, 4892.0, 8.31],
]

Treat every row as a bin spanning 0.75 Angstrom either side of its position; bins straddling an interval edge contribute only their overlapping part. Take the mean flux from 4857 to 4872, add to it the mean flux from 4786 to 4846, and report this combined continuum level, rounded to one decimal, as 16.5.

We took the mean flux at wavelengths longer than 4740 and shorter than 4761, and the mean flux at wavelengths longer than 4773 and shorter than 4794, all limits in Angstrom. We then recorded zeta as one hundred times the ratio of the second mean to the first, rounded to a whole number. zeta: 93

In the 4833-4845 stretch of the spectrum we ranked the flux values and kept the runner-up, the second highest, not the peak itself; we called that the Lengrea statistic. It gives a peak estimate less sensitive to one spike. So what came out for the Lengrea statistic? 9.46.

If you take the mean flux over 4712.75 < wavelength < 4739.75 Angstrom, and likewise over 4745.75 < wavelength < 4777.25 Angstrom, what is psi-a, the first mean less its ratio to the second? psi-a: 6.97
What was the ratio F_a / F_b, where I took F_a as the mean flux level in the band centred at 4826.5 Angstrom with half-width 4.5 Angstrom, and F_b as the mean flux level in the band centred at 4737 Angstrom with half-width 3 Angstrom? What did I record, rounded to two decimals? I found 1.07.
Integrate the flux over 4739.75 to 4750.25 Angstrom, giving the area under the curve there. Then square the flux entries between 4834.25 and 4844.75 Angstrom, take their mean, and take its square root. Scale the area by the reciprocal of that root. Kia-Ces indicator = 10.7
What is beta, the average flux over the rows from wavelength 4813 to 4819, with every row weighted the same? 9.1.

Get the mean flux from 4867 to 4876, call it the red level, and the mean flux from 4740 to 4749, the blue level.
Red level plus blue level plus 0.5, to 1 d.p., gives 17.7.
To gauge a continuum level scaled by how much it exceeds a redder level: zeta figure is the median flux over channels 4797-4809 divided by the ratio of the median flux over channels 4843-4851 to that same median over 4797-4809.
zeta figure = 9.5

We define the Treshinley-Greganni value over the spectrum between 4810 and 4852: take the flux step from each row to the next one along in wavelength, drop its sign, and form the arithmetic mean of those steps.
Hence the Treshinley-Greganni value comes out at 1.009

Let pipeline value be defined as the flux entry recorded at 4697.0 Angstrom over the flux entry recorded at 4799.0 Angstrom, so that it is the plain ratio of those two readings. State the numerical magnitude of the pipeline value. 1.14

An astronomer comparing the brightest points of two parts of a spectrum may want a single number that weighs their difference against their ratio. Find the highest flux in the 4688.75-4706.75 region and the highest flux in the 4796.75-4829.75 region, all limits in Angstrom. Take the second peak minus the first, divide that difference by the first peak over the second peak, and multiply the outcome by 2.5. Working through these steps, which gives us -2.1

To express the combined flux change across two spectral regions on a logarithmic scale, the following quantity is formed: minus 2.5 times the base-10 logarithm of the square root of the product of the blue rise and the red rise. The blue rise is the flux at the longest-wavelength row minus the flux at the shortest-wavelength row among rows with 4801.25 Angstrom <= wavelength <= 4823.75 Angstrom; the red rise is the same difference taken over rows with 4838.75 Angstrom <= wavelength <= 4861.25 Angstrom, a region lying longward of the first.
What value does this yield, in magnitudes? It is -1.3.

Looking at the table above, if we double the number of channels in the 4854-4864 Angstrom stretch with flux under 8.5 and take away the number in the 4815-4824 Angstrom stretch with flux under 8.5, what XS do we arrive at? 11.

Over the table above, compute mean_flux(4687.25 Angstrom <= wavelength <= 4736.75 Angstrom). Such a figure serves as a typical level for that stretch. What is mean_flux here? 7.9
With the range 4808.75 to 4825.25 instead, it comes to 8.6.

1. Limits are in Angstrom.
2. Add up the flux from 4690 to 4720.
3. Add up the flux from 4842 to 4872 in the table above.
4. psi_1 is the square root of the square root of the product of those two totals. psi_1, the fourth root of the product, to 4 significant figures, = 12.68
